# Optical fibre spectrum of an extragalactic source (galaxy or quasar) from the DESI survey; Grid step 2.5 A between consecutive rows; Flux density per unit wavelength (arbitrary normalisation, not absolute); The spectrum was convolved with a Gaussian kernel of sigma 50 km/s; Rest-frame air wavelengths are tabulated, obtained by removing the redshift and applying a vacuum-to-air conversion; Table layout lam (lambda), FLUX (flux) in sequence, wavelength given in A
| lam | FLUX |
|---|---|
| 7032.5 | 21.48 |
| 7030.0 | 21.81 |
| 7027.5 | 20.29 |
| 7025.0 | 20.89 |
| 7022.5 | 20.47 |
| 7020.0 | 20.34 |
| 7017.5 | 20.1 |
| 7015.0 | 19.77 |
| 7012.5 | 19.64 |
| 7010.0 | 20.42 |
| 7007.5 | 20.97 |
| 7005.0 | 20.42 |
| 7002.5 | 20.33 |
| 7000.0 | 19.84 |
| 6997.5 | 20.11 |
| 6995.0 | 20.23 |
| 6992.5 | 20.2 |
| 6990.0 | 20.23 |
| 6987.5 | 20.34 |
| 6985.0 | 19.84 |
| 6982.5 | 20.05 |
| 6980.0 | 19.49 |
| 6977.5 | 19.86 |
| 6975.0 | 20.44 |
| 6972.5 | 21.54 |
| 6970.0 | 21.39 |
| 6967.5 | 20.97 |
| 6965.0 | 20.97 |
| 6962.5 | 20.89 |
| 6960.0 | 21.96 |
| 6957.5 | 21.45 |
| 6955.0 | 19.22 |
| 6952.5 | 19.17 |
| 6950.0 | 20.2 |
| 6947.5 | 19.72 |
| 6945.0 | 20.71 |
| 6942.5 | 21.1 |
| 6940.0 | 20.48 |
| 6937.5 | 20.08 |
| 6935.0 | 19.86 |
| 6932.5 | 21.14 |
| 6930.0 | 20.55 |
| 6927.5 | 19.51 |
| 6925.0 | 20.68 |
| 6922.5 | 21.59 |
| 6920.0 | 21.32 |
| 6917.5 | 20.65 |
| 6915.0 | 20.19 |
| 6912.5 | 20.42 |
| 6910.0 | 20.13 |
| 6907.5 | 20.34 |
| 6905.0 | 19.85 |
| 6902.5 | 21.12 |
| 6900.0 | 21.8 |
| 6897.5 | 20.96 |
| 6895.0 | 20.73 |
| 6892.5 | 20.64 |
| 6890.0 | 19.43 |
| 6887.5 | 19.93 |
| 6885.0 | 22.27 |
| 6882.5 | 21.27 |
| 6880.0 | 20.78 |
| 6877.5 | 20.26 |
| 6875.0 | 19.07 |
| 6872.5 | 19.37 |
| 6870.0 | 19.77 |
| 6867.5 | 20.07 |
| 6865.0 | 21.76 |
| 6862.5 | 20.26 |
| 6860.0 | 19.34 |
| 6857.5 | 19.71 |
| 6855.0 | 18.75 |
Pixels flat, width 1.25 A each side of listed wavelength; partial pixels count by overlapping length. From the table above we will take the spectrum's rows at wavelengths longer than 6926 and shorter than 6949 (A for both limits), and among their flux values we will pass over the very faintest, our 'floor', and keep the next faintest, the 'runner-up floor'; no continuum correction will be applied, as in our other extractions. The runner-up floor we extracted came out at 19.72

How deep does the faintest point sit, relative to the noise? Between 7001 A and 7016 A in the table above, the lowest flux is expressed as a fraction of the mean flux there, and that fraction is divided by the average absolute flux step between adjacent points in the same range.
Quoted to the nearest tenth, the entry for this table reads 2.3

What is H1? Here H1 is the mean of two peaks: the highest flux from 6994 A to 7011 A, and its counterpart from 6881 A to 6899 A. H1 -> 21.62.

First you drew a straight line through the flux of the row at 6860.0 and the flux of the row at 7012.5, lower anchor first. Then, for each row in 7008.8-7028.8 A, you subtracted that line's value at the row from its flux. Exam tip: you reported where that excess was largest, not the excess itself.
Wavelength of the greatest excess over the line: 7025.0 A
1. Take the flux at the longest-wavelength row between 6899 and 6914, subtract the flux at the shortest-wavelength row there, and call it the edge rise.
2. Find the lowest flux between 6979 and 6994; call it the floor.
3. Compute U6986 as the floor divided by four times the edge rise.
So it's -3.5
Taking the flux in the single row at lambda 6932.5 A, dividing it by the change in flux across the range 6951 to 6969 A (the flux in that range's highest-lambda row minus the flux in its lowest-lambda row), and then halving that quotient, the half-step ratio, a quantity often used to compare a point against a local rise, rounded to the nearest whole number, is 6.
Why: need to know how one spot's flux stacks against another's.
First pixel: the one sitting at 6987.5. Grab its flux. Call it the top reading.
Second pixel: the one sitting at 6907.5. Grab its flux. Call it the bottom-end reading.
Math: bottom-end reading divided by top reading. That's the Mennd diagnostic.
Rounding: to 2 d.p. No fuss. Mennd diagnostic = 1.00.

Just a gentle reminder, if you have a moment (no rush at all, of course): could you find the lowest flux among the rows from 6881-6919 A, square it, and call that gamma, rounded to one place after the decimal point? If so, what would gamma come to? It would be 377.5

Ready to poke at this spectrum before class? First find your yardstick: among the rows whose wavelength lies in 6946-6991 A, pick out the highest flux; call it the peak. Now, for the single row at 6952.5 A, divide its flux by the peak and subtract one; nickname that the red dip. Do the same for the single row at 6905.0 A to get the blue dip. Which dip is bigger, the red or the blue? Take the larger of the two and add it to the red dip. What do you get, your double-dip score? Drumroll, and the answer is -0.22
